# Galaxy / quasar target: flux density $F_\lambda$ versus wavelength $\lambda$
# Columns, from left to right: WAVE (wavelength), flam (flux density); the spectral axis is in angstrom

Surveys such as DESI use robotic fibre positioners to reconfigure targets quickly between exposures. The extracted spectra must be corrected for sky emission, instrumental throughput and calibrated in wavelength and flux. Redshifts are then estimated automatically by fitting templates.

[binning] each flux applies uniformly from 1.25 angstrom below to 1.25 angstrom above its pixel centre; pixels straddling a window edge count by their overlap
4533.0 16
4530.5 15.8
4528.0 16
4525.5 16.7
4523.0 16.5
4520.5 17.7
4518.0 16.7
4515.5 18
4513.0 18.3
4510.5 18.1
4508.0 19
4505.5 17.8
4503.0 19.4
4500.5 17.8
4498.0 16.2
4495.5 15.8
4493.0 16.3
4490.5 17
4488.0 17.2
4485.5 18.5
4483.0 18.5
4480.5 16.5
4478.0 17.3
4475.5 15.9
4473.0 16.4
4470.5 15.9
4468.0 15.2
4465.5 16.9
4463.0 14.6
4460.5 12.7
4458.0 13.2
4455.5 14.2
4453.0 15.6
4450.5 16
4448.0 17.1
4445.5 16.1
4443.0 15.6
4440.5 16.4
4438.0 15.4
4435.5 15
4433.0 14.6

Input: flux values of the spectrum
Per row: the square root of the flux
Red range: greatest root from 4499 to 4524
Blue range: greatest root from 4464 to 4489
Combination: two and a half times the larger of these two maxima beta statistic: 11.01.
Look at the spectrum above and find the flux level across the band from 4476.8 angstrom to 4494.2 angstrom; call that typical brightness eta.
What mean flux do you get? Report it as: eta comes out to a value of 17.3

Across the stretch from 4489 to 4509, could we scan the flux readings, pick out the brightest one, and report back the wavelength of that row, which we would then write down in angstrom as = 4503.0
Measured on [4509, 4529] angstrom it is 4513.0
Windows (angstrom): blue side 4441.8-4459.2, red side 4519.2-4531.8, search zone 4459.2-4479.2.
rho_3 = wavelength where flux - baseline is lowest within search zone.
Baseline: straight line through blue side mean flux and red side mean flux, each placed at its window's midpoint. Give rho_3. 4460.5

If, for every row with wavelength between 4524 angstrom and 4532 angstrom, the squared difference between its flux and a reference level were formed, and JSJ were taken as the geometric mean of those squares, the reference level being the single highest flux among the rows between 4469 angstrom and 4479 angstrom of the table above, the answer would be 1.11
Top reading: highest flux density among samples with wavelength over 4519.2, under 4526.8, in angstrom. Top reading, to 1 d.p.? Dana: 17.7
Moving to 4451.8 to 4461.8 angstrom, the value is 15.6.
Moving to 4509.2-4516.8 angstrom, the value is 18.3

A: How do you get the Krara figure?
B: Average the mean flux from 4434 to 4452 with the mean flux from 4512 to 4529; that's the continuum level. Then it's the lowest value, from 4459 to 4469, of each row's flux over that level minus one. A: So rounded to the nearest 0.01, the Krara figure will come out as -0.23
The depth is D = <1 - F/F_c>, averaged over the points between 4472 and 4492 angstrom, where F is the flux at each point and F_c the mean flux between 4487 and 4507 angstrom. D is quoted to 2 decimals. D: 0.00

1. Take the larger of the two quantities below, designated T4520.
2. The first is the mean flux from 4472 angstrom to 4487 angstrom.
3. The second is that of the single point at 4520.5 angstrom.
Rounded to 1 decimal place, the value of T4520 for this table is 17.7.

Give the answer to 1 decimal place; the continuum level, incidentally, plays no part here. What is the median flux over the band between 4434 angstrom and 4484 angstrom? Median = 15.9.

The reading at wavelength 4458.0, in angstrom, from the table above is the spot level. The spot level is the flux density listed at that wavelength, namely 13.2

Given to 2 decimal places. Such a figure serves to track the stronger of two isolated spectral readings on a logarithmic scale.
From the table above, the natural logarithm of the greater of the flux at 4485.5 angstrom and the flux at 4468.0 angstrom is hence 2.92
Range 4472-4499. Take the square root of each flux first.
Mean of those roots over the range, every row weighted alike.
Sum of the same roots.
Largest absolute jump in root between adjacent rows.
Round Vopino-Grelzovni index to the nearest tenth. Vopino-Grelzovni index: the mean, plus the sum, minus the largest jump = 49.0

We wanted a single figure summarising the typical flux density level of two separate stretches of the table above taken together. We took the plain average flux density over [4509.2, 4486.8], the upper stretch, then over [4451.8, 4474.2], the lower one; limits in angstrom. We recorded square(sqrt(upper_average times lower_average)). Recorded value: 260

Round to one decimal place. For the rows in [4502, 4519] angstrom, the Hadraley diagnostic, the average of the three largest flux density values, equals 18.9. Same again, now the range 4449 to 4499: 18.1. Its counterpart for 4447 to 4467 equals 16.7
